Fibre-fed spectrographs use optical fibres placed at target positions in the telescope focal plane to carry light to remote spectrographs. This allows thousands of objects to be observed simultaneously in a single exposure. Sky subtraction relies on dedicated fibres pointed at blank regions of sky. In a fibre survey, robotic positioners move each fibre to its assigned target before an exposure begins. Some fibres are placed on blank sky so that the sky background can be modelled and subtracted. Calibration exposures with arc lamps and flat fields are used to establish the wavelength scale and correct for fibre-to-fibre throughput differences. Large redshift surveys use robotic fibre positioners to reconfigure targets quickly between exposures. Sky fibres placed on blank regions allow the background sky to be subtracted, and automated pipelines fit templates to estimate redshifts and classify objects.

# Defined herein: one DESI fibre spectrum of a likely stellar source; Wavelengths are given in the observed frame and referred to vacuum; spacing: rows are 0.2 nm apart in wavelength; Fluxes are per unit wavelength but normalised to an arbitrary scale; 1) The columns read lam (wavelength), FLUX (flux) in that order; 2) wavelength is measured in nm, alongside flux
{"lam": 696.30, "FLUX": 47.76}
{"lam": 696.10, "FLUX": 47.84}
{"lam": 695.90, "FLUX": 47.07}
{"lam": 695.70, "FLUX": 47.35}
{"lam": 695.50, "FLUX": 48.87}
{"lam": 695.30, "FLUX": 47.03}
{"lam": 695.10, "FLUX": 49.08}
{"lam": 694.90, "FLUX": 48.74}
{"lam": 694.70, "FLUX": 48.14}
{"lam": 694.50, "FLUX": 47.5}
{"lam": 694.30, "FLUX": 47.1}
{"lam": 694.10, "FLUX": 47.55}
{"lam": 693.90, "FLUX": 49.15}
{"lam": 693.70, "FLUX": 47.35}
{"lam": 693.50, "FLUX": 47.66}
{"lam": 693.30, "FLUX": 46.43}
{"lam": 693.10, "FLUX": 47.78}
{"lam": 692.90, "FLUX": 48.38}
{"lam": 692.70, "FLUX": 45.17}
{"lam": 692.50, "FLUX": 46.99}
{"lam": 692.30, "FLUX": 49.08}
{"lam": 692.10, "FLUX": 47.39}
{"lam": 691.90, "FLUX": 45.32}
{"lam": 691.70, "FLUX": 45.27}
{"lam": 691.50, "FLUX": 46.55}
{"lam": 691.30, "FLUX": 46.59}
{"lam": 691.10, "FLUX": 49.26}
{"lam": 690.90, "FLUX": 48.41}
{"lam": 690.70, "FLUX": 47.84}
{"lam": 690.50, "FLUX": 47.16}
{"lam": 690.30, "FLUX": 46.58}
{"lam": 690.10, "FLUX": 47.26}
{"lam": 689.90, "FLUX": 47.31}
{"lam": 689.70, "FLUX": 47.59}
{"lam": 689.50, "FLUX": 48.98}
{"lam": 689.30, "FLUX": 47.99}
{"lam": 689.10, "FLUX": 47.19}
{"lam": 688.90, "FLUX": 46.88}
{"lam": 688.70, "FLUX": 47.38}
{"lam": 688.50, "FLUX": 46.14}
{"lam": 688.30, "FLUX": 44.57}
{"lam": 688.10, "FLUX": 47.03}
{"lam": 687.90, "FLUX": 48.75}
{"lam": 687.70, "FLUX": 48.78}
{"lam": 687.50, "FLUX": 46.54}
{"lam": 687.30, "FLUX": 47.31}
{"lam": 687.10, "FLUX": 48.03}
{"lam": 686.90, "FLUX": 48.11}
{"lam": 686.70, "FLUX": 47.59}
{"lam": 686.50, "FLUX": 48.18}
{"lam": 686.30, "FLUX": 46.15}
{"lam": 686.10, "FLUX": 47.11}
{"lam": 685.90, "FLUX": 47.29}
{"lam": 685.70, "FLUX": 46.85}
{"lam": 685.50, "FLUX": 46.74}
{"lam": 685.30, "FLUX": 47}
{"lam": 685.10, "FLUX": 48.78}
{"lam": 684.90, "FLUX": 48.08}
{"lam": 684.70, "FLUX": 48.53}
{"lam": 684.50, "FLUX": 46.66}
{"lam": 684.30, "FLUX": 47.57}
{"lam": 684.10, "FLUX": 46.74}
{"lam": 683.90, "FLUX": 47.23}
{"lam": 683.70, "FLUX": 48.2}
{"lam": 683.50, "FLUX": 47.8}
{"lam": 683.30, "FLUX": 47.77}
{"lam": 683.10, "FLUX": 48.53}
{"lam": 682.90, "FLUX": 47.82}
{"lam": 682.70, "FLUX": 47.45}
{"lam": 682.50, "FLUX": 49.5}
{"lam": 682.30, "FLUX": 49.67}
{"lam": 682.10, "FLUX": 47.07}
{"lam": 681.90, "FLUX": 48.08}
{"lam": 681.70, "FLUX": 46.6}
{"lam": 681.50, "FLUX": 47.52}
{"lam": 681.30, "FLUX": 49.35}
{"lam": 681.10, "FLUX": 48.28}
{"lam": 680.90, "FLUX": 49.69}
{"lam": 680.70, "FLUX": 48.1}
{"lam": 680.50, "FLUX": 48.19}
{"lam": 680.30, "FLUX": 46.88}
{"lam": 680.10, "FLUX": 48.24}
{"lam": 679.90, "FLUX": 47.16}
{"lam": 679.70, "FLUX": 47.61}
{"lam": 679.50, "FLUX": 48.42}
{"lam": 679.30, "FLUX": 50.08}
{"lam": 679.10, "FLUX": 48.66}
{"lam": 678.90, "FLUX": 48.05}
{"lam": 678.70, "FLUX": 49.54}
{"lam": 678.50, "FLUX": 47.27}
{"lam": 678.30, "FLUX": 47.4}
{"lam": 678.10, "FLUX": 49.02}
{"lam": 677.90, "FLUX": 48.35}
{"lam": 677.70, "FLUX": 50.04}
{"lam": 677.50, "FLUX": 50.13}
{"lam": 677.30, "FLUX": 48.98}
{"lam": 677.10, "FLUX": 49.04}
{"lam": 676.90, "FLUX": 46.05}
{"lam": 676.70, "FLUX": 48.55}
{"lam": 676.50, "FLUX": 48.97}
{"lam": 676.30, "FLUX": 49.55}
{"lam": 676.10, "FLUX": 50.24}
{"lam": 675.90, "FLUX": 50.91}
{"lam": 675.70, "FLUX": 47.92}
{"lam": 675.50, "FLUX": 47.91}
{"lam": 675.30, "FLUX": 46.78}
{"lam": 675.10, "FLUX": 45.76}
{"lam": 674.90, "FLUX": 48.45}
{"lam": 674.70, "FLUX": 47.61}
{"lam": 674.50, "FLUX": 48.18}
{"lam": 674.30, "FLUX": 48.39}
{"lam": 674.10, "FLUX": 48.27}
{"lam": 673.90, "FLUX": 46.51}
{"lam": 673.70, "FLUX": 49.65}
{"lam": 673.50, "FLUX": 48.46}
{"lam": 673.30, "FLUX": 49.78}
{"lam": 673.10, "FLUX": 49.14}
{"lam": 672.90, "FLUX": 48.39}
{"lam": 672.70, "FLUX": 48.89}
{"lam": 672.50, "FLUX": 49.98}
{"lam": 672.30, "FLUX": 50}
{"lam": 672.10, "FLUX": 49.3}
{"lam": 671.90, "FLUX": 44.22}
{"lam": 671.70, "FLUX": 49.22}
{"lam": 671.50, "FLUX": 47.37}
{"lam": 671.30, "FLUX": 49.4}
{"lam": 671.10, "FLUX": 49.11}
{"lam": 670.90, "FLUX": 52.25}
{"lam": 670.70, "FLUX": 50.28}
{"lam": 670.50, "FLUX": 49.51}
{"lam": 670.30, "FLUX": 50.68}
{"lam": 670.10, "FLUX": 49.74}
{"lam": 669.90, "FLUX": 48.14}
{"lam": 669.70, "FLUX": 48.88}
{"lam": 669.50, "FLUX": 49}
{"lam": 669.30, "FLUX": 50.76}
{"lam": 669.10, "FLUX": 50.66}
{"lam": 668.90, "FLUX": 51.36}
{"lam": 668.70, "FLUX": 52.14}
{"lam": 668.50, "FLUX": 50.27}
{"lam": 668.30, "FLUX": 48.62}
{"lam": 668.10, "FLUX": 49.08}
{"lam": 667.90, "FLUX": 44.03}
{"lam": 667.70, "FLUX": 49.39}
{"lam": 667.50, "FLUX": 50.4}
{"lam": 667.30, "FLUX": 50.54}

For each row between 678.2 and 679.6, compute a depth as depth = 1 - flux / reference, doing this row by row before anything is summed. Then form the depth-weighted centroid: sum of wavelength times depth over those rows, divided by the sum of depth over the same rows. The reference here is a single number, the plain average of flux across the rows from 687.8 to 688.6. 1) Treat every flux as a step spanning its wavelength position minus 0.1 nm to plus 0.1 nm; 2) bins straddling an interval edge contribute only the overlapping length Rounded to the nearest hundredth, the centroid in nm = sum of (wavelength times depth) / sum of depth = 679.02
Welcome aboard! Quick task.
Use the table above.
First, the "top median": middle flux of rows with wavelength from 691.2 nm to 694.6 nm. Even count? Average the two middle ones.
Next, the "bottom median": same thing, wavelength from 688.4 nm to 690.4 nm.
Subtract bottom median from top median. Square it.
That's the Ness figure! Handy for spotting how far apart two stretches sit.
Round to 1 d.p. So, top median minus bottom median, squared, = 0.0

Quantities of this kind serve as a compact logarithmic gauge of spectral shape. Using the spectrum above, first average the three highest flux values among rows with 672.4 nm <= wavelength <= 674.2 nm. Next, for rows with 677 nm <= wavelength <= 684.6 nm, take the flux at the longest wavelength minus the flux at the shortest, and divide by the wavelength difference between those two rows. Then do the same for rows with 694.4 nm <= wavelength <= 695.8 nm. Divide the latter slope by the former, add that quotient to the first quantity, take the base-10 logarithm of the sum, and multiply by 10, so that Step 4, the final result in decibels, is 17.0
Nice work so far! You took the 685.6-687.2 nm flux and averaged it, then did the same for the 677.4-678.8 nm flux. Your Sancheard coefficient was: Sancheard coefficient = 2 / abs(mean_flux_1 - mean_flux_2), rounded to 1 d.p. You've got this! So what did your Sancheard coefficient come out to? 1.4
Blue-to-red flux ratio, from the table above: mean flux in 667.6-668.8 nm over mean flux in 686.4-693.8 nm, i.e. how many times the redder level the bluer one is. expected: 1.03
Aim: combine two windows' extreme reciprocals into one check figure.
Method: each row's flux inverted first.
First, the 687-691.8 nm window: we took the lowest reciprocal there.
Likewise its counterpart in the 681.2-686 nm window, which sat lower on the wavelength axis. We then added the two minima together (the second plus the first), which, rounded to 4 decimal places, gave 0.0404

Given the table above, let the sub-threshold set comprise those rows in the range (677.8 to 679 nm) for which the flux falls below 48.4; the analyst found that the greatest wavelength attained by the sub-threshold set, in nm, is 678.90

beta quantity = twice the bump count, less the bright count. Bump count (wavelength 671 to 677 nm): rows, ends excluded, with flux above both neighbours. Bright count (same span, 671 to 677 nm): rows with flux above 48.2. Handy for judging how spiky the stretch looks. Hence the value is -4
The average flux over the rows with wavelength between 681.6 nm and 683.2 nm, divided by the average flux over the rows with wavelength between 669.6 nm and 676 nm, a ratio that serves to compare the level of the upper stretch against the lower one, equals 0.987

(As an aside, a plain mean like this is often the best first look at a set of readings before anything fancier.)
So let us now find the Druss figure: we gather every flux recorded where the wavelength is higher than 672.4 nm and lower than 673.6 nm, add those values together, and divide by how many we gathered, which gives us 49.1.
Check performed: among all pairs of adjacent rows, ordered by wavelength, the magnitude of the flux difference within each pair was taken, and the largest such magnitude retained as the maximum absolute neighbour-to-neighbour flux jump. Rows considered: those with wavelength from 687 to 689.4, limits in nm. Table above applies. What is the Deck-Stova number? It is 2.5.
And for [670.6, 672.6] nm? 5.1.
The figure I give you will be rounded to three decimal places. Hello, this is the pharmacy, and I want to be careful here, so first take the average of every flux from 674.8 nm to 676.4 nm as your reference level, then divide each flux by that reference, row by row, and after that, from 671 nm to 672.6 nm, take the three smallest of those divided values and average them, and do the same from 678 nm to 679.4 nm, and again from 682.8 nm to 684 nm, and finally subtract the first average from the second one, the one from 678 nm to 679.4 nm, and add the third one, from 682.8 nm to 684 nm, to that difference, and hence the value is 0.997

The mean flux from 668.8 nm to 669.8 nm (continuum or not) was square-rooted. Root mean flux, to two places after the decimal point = 7.08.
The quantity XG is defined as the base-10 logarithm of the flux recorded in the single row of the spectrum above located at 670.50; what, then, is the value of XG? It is 1.69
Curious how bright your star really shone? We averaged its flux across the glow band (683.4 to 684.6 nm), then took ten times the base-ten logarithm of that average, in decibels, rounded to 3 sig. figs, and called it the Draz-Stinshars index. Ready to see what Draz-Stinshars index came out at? 16.8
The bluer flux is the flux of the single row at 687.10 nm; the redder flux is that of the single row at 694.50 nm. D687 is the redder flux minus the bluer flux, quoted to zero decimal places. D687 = -1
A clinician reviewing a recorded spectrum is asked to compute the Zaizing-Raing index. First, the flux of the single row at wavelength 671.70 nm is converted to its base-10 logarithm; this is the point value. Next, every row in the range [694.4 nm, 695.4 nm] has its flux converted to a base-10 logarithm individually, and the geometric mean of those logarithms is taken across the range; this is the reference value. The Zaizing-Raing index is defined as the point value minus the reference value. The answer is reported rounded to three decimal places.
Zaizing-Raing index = 0.010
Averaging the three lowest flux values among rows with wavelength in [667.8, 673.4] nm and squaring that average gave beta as 2044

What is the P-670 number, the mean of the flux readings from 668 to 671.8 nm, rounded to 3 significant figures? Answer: 49.8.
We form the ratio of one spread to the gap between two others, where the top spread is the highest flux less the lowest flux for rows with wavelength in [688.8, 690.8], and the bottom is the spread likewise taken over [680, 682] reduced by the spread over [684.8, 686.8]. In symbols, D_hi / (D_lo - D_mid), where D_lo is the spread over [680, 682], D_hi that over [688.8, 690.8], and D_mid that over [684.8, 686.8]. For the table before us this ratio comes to 5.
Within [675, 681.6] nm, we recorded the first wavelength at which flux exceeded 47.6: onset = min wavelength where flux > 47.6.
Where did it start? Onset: 675.50 nm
